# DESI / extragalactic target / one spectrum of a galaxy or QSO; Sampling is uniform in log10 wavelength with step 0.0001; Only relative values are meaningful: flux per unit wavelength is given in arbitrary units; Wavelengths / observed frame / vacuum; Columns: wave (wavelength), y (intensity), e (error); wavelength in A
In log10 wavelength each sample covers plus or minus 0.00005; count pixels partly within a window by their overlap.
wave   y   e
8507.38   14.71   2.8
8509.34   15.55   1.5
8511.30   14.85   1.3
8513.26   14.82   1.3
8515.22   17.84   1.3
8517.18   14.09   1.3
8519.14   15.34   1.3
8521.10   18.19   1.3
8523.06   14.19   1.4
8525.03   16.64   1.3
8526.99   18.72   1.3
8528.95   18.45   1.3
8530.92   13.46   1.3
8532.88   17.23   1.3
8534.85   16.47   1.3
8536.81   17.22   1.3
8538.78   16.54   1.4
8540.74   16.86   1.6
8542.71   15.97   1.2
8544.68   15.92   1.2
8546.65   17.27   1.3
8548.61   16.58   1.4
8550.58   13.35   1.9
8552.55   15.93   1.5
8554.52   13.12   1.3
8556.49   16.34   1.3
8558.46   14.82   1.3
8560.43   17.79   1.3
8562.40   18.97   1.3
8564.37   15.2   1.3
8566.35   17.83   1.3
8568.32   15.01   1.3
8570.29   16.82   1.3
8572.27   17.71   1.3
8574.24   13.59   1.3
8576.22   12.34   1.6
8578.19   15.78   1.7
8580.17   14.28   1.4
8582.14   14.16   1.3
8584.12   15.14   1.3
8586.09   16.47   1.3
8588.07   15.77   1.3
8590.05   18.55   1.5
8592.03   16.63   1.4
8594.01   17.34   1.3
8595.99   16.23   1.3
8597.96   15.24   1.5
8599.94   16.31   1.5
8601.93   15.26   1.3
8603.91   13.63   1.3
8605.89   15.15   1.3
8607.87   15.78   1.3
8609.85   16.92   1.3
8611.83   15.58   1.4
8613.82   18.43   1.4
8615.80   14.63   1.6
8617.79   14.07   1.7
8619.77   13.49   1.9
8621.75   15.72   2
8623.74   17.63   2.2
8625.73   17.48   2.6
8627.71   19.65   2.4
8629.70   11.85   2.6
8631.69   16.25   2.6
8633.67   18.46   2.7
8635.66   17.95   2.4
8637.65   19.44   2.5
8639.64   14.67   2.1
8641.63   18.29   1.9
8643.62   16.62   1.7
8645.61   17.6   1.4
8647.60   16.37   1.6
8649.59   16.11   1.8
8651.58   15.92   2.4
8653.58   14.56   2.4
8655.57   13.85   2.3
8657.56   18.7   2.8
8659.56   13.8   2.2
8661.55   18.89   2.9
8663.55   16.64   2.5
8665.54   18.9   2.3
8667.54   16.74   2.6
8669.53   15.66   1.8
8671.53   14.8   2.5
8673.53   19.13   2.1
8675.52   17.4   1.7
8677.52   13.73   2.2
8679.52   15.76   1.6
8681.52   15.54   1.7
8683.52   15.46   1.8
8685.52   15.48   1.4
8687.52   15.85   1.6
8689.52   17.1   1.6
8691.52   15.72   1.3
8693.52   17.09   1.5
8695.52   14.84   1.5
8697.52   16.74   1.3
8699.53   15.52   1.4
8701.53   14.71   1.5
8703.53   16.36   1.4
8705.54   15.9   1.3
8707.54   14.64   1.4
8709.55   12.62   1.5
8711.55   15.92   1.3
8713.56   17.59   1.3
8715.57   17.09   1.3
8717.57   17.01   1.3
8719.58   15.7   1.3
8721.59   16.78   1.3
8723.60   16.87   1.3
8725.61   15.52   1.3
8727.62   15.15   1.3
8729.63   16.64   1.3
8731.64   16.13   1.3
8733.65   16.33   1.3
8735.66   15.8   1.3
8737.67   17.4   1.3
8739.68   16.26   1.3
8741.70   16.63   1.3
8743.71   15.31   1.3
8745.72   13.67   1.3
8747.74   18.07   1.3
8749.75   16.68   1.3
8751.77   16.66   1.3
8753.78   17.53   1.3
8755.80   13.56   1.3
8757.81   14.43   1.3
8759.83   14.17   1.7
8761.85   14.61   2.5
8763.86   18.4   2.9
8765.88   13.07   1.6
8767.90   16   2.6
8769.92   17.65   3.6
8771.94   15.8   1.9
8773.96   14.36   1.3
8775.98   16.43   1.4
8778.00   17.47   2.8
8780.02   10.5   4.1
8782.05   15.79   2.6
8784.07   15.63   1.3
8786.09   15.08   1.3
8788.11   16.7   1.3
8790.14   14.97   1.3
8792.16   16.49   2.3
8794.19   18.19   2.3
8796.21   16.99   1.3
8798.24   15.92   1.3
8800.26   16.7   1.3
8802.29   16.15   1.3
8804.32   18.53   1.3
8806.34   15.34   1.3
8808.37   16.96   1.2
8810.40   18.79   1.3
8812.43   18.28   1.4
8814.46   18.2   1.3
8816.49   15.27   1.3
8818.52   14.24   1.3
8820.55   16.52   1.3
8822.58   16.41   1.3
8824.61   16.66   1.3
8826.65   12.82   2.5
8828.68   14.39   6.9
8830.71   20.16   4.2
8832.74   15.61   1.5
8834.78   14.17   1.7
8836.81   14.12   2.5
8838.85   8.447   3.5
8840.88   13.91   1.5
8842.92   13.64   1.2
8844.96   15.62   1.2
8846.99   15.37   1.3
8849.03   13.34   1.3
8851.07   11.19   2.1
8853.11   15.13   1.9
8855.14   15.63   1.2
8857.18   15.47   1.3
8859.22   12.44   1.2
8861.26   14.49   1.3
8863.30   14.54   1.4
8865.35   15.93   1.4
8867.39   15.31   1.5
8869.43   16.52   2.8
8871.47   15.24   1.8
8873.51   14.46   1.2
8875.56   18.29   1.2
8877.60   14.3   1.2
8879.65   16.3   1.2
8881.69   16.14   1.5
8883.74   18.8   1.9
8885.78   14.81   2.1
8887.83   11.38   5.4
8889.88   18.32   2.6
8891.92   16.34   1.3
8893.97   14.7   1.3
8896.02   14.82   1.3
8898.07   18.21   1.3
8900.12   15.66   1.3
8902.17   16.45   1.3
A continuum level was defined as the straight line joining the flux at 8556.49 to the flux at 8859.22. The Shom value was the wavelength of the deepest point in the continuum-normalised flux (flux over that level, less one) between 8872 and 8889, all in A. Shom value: 8887.83 A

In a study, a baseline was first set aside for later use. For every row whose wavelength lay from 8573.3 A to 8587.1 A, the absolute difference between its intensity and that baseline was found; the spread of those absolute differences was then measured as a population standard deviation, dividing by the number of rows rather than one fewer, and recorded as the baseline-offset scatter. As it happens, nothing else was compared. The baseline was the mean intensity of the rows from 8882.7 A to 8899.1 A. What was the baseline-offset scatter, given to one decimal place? 1.1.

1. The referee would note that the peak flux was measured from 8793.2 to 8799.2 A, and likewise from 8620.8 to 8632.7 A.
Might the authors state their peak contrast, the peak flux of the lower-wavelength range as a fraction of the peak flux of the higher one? 1.08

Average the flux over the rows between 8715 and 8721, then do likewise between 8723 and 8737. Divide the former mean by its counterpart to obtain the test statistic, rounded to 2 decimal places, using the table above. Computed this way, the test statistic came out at 1.03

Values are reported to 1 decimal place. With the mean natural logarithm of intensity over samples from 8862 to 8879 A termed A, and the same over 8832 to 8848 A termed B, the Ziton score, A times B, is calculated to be 7.2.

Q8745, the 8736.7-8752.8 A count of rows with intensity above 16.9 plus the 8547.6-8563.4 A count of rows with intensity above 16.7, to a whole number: 4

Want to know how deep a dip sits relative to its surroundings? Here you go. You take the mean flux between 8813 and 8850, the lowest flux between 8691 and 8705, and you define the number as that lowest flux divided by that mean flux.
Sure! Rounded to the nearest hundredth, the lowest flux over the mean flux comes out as 0.98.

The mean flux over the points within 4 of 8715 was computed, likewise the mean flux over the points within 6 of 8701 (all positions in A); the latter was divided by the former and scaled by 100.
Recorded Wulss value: 93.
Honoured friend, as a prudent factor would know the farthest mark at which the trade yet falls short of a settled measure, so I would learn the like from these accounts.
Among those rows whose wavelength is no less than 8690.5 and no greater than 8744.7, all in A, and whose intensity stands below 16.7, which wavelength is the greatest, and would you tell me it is 8743.71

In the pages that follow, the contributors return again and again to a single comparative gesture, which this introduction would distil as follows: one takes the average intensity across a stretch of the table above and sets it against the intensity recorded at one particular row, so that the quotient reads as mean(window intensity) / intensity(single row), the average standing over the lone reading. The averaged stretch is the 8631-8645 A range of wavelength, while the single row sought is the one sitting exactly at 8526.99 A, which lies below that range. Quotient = 0.93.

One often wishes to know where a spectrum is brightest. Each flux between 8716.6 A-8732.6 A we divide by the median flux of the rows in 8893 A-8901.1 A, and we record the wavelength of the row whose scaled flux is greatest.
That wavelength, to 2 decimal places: 8717.57 A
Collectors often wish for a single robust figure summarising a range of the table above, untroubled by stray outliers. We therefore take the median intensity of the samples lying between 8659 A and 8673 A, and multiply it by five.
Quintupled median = 83.2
